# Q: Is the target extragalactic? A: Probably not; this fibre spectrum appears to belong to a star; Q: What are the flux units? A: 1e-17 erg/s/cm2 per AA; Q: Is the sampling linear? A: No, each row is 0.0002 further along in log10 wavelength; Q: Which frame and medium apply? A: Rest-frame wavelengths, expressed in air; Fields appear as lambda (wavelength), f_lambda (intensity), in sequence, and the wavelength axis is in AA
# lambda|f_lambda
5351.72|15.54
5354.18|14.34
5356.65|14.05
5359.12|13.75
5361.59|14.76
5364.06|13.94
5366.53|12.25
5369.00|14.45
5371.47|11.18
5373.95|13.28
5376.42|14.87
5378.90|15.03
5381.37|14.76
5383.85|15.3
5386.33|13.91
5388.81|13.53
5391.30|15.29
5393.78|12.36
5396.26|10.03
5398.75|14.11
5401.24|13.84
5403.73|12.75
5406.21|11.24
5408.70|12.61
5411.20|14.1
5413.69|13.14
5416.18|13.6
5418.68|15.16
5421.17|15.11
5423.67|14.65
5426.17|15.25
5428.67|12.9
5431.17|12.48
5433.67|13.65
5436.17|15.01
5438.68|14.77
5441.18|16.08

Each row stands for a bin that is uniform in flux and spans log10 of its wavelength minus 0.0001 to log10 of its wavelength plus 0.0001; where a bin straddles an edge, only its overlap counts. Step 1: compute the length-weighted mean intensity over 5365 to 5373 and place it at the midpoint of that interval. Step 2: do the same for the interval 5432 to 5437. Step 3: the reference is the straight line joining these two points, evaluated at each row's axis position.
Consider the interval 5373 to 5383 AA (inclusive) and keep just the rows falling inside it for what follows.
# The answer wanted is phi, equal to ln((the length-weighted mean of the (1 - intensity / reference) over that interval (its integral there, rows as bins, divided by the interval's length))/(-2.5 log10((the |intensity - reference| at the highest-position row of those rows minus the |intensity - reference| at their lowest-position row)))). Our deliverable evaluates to -0.8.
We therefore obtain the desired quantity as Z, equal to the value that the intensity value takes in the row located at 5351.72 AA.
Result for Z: 15.54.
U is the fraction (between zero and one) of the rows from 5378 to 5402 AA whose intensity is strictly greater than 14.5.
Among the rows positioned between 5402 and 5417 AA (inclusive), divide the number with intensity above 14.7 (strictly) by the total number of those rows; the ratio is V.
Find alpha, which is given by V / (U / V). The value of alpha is 0.00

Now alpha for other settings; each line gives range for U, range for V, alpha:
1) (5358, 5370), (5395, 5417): 0.00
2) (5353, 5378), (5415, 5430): 1.25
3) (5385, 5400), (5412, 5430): 1.10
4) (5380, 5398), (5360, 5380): 0.33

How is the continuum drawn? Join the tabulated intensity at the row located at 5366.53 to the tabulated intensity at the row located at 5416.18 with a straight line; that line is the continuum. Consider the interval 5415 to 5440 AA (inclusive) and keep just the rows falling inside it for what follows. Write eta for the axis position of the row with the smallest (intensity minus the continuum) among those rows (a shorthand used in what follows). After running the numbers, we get 5431.17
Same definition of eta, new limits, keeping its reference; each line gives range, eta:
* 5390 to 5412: 5396.26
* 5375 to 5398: 5396.26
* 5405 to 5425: 5406.21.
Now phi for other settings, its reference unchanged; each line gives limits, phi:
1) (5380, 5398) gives -2.4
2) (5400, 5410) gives -2.4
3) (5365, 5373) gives -7.1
